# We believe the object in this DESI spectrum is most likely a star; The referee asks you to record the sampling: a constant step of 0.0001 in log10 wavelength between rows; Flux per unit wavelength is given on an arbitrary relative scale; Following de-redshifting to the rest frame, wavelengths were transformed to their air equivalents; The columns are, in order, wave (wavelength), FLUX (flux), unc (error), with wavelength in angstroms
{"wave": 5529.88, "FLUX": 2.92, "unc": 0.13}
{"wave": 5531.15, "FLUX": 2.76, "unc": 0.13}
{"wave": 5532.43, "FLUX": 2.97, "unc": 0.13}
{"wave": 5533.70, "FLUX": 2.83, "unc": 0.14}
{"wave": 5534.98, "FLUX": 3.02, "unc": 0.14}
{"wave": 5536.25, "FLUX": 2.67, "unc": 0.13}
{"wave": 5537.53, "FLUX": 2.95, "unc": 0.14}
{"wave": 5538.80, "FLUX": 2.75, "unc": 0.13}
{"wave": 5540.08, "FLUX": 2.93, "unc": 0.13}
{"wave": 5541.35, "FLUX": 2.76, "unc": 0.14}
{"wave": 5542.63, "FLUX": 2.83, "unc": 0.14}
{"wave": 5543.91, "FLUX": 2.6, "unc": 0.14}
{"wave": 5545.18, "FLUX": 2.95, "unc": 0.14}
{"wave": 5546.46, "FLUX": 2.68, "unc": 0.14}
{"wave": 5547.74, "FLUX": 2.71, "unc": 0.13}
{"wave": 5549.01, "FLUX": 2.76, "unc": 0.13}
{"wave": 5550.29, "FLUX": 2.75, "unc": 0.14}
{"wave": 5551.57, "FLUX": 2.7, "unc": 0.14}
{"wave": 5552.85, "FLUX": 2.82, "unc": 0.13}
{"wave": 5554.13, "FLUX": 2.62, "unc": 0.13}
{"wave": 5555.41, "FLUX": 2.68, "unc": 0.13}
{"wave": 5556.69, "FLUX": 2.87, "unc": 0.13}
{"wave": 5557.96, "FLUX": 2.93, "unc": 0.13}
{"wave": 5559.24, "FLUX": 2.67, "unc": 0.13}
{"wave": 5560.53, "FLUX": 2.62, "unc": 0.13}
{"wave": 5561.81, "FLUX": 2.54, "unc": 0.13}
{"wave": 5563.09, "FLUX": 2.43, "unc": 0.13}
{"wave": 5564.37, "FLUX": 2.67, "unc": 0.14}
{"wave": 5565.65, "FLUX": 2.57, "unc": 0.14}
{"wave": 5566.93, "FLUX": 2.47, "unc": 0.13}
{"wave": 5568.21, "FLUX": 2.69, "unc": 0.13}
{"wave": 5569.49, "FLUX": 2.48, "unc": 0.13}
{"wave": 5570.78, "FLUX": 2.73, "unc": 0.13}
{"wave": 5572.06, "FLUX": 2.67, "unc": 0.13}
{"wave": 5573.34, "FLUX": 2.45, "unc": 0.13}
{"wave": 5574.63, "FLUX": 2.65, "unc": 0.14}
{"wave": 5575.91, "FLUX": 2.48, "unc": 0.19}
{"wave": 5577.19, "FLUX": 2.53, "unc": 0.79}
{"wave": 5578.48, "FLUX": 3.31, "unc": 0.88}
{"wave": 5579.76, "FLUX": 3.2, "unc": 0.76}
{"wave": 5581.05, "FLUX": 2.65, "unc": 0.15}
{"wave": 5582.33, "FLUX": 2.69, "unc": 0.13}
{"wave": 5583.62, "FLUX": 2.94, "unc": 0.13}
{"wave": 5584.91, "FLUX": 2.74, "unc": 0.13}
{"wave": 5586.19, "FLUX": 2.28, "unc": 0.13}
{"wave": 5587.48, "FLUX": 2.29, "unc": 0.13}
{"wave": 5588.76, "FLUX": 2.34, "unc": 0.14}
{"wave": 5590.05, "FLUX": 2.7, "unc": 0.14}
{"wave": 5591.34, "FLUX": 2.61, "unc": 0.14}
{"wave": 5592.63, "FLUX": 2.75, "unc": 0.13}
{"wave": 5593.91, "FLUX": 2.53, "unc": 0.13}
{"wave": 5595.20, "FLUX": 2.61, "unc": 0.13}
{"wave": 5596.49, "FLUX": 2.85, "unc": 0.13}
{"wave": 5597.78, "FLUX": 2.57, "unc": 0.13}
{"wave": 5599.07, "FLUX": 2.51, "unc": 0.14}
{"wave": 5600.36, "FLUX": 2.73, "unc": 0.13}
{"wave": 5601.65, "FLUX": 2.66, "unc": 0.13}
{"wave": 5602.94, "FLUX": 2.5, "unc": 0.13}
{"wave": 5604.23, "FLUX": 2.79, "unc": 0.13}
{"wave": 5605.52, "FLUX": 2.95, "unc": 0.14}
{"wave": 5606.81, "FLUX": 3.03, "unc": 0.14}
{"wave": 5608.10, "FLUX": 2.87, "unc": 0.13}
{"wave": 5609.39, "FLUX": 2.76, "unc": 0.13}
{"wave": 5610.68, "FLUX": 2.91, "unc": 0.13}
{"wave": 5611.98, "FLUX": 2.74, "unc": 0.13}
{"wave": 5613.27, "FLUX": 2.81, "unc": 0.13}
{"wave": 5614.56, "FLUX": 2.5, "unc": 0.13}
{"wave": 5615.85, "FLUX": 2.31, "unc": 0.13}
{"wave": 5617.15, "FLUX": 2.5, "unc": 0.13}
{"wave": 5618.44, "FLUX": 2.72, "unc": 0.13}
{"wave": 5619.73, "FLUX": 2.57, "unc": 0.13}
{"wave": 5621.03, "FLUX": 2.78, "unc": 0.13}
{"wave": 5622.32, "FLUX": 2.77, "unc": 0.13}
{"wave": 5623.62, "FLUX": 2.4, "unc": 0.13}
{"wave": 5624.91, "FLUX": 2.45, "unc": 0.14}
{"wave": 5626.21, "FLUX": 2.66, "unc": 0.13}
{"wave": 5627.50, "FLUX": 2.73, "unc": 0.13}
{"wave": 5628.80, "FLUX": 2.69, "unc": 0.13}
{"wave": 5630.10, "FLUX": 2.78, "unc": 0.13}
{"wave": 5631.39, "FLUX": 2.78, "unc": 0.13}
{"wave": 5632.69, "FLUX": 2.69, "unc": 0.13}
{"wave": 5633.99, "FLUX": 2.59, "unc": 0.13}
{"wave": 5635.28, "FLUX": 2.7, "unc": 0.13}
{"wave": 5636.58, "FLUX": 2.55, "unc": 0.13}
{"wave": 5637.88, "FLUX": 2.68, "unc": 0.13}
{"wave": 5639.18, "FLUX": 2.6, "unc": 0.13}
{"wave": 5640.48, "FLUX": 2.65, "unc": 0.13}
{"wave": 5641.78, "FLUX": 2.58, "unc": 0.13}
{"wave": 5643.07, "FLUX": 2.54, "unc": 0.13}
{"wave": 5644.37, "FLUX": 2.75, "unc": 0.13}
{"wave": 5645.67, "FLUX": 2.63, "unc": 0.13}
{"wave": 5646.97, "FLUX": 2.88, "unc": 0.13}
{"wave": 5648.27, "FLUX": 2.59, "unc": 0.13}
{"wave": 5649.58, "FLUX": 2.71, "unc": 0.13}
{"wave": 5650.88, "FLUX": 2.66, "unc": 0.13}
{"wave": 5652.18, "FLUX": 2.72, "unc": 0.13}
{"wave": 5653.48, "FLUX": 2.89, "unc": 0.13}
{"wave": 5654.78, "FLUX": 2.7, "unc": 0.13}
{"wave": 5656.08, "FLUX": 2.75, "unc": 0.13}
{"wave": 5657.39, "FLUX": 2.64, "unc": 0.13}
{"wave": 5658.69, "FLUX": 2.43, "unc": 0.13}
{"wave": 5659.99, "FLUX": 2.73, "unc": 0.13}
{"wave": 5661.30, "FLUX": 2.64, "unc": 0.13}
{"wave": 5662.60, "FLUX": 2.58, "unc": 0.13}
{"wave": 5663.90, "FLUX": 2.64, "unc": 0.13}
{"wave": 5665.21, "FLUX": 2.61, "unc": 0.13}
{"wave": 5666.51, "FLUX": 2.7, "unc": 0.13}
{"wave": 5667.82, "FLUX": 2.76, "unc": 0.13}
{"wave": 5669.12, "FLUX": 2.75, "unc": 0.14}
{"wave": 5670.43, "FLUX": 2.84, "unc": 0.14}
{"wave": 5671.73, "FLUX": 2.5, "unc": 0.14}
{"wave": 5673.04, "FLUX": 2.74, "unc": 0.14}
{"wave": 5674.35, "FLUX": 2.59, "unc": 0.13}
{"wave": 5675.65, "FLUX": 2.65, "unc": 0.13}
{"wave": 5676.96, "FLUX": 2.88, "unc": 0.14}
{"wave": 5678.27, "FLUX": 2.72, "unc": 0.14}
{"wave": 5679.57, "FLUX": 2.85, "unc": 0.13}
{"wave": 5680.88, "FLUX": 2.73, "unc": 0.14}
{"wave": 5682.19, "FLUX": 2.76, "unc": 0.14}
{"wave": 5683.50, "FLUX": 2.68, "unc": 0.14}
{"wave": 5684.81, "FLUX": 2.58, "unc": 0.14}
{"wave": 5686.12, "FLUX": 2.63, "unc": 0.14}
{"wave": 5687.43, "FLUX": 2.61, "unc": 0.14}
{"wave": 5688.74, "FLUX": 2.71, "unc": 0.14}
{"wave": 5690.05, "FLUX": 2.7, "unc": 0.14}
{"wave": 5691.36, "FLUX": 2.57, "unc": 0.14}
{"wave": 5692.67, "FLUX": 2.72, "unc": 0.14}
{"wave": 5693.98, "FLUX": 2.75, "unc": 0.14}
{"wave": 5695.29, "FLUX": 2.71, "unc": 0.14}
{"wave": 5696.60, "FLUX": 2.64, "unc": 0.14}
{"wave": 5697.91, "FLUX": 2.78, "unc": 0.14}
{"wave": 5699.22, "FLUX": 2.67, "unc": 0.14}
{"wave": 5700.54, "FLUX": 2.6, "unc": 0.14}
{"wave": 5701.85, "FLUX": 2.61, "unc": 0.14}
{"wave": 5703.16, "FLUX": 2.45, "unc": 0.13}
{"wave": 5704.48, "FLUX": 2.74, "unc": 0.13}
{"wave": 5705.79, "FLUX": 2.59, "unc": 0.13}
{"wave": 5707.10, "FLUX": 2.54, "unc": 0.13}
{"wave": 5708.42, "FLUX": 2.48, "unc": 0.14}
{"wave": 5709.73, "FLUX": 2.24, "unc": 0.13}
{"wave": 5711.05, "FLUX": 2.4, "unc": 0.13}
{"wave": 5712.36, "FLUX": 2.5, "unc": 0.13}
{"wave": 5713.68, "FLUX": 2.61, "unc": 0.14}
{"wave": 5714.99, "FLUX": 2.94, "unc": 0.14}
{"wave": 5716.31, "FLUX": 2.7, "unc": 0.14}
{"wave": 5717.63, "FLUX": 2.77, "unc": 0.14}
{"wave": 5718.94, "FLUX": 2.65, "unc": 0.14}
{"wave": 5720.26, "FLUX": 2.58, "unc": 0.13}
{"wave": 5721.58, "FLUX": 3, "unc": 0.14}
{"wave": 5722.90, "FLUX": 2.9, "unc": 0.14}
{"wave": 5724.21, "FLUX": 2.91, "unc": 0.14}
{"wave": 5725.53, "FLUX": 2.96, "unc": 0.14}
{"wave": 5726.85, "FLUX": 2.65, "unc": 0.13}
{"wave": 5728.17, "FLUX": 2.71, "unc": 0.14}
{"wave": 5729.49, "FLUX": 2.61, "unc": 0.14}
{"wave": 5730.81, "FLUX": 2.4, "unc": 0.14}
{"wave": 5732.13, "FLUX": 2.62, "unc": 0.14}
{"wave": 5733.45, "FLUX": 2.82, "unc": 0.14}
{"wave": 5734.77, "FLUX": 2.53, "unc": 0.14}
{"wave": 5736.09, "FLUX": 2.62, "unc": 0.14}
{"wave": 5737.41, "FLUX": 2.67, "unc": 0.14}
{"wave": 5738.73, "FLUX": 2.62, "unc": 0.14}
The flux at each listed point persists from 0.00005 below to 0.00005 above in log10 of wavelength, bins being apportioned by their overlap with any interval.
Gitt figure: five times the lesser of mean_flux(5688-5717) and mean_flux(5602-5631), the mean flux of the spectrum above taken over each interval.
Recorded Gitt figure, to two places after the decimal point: 13.10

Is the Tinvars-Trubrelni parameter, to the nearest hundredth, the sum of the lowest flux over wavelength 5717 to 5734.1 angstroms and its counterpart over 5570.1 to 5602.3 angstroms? 4.68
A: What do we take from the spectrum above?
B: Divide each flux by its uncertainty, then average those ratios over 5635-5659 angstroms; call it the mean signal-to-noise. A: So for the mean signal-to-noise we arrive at 20.5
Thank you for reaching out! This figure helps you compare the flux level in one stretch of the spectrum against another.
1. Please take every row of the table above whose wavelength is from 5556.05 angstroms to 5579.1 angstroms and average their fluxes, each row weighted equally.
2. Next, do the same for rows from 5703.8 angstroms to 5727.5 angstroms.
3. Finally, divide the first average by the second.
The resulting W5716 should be 0.99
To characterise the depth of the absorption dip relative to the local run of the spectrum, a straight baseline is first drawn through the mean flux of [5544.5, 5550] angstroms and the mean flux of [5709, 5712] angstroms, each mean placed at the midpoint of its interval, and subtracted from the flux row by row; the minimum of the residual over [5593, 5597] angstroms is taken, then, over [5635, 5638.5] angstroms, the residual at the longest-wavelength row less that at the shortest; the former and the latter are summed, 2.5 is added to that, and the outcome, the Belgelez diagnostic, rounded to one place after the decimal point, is 2.4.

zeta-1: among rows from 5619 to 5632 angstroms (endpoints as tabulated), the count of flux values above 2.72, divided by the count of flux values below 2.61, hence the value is 1.7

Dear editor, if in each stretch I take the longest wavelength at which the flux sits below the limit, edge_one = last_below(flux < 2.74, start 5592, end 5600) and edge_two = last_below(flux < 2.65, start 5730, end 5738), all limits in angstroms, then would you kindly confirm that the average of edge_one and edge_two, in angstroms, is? 5667.6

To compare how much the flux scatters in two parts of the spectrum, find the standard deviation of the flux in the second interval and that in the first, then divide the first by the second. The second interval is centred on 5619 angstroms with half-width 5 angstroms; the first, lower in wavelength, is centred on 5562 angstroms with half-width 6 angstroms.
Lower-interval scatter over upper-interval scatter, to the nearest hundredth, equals 0.97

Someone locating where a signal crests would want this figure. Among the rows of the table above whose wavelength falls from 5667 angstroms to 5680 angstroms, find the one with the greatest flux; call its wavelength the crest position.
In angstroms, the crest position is 5676.96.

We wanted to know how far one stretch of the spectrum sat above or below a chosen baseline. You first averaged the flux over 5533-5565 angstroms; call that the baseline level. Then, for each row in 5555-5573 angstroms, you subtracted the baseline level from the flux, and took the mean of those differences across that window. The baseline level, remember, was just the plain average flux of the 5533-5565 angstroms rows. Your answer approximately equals -0.11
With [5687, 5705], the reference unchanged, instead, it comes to -0.09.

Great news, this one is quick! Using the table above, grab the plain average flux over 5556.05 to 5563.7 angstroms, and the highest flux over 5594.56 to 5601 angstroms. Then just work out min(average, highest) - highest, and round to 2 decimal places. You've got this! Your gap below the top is -0.17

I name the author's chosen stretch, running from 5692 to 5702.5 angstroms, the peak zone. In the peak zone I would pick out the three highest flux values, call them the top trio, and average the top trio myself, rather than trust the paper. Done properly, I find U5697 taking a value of 2.75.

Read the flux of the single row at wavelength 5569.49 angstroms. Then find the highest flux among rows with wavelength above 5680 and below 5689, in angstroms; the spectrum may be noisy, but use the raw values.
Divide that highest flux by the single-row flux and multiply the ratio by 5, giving 5.6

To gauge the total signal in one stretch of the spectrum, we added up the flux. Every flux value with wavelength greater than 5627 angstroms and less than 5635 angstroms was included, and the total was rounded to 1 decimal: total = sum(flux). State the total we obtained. 16.3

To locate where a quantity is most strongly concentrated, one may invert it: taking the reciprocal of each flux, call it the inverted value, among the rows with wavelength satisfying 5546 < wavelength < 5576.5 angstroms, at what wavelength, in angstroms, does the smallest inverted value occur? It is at 5557.96 angstroms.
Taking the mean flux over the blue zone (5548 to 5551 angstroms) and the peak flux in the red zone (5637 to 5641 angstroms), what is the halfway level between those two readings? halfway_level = 2.72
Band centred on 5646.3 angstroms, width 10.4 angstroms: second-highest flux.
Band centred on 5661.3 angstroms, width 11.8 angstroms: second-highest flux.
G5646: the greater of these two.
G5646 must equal 2.75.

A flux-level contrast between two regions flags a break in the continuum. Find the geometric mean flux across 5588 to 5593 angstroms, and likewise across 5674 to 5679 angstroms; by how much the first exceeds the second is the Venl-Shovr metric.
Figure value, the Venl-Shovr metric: -0.11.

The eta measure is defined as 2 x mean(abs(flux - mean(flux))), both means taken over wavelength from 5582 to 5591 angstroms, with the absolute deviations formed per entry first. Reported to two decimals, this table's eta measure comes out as 0.45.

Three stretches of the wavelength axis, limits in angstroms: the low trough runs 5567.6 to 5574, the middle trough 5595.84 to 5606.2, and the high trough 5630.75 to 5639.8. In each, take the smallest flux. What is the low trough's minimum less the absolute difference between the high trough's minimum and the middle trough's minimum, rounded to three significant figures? 2.40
